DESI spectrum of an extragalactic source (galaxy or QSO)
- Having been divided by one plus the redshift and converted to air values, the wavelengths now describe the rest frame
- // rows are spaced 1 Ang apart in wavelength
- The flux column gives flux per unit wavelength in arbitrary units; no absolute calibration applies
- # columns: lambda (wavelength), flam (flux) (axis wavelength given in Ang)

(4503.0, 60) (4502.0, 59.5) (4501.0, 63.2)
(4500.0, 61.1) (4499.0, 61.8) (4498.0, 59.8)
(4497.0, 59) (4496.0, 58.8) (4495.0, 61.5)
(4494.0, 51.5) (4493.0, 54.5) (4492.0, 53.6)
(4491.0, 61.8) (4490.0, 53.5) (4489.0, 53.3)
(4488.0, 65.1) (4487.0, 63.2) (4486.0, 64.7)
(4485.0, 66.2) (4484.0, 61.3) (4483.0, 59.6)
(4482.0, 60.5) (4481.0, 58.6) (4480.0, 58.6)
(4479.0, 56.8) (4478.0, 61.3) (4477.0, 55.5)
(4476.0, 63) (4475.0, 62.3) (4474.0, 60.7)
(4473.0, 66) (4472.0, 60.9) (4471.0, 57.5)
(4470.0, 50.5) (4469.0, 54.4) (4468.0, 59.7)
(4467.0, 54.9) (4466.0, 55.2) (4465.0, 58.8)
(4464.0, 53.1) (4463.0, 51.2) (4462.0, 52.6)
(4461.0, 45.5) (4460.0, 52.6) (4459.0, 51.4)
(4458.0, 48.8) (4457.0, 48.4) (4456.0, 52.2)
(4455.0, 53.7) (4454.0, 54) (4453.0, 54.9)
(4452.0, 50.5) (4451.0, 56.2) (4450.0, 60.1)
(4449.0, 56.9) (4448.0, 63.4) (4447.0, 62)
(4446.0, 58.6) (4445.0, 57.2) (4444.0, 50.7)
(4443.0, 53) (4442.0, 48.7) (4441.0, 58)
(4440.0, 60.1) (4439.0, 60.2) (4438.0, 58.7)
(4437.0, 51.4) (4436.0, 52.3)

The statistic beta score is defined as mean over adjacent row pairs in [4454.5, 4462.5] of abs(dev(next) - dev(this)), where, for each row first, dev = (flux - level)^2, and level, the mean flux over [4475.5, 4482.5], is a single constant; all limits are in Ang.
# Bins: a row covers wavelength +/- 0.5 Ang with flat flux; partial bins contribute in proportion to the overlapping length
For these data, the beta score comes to 64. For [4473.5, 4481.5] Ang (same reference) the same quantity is 4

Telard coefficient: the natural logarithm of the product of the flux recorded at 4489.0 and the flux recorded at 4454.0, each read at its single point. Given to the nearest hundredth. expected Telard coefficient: 7.96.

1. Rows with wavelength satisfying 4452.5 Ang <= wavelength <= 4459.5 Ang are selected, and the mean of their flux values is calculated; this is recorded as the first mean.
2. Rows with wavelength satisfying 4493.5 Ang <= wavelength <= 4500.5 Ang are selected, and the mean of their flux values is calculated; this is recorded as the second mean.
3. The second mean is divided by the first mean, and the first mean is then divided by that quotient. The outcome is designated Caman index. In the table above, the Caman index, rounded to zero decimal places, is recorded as 46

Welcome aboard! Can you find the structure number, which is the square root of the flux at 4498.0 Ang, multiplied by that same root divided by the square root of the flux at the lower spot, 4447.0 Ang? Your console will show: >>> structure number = 7.59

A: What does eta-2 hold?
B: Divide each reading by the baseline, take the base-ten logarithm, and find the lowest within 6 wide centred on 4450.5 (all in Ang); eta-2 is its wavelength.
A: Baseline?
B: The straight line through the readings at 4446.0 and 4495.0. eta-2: 4452.0 Ang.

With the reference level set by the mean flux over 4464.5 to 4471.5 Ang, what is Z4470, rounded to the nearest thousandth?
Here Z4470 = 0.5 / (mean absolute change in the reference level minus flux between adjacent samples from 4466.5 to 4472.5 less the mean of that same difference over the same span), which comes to 0.094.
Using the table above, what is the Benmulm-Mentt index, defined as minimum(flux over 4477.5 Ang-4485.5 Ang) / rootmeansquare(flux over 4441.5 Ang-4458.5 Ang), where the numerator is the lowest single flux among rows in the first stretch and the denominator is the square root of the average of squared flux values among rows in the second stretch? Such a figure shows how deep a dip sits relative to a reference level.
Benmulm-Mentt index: 1.04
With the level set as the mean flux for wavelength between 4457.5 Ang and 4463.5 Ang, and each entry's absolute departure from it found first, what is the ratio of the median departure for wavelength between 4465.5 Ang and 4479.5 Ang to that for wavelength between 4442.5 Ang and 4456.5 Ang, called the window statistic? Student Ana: 1.6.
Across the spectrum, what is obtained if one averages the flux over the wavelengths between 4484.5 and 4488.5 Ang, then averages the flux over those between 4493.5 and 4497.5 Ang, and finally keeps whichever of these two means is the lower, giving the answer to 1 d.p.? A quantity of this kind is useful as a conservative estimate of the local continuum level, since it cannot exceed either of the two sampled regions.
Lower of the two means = 57.7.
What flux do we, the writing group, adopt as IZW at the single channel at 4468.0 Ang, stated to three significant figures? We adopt 59.7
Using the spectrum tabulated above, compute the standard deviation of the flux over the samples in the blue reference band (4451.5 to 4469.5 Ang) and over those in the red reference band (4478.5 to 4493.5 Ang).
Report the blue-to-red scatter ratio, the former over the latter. 0.79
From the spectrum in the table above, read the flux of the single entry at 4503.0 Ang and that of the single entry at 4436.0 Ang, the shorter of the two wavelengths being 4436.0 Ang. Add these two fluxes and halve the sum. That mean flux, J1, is 56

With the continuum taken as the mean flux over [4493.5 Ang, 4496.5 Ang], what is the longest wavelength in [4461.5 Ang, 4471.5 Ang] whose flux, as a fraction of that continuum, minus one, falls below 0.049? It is 4471.0 Ang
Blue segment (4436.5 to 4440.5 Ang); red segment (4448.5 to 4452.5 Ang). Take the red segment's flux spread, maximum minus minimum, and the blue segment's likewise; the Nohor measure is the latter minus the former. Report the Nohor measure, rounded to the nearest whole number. -1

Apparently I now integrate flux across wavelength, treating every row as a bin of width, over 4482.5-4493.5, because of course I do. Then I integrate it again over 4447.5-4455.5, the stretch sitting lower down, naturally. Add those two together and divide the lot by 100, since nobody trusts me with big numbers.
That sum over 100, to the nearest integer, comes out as 11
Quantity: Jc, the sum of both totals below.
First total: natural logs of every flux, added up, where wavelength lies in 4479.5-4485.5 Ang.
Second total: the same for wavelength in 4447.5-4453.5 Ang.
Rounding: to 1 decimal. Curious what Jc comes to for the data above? 48.9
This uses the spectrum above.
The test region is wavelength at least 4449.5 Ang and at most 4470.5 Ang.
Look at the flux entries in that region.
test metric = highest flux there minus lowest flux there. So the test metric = 15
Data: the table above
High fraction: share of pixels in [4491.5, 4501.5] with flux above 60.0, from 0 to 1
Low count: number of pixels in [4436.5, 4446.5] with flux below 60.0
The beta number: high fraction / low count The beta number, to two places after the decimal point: 0.05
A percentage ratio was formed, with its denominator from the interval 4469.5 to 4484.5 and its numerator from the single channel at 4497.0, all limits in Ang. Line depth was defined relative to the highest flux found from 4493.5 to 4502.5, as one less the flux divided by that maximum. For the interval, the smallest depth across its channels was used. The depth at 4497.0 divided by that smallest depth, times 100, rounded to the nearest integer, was -150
